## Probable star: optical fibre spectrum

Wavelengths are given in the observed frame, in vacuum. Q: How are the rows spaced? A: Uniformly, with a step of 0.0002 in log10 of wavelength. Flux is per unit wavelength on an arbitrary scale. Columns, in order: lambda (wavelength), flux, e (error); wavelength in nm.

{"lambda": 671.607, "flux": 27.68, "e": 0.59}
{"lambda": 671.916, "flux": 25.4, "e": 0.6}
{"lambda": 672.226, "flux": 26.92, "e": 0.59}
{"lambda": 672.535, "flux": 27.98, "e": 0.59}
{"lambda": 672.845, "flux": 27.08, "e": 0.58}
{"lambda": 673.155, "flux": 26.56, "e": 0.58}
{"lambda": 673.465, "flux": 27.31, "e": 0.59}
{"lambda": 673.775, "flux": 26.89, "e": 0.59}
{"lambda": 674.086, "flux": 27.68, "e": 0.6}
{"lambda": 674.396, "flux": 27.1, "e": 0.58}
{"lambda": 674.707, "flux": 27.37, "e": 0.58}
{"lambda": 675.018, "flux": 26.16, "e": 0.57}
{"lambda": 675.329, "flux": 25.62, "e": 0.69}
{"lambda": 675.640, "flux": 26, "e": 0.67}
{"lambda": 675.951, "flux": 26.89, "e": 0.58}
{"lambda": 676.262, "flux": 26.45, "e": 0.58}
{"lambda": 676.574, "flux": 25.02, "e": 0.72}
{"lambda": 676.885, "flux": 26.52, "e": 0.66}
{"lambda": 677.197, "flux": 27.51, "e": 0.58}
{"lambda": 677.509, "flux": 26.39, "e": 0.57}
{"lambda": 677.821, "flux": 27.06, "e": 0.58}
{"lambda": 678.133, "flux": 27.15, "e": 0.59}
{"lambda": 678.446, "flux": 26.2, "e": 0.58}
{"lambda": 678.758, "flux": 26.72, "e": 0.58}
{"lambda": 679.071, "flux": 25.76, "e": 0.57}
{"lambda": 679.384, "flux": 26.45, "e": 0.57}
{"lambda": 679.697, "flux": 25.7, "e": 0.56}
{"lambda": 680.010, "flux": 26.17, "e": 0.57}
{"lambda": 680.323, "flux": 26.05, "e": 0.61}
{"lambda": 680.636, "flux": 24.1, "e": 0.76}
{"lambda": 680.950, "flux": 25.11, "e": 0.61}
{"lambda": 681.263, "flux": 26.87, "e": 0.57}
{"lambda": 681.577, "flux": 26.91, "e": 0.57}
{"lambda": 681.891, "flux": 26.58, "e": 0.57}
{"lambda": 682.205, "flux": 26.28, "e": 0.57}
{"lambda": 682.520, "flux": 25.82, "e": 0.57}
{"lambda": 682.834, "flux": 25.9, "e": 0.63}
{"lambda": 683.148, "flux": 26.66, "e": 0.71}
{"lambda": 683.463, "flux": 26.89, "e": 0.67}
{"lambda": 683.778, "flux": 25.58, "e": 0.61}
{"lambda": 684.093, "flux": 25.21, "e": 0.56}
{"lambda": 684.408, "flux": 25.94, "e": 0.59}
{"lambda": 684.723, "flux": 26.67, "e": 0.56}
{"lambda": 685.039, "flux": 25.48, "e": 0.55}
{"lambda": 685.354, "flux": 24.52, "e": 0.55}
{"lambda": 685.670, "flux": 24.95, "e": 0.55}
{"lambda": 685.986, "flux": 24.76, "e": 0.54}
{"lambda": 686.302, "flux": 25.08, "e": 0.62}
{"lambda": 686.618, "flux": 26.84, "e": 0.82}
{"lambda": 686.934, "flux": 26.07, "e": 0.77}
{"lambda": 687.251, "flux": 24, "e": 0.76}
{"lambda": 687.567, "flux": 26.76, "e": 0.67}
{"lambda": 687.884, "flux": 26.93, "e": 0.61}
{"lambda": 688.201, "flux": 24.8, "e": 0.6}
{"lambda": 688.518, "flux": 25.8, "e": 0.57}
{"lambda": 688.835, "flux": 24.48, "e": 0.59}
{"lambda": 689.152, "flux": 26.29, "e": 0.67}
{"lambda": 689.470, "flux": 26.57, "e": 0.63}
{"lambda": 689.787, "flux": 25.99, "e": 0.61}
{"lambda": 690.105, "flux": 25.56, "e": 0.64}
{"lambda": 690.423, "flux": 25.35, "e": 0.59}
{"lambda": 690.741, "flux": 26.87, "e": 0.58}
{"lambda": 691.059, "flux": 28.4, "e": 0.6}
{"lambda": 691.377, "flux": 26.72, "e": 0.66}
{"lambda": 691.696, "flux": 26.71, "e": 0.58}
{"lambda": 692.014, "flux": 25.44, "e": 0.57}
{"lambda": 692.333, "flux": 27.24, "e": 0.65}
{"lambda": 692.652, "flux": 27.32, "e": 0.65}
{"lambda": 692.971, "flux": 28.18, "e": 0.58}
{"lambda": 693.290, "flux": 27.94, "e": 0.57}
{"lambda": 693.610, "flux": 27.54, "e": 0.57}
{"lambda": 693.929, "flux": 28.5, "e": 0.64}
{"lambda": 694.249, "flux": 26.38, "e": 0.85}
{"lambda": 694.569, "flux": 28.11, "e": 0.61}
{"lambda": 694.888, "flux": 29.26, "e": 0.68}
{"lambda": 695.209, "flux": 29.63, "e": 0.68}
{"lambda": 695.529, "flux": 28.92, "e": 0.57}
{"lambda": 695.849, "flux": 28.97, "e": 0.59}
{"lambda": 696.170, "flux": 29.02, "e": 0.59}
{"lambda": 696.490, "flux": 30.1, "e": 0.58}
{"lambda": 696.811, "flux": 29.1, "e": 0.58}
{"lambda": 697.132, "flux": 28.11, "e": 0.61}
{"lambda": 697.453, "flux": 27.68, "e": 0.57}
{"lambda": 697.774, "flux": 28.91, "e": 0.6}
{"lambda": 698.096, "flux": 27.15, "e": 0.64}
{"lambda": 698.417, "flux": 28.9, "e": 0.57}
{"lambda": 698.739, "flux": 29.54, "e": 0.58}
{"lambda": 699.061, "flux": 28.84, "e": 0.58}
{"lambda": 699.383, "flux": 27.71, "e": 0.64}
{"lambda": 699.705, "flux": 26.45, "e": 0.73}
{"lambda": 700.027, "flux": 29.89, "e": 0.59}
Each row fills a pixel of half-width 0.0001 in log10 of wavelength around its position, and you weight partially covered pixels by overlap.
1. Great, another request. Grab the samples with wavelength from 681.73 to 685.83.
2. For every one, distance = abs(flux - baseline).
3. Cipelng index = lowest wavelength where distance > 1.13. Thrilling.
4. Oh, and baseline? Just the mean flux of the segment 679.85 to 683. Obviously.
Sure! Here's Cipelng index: 685.354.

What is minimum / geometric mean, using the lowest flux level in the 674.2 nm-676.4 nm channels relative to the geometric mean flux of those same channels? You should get 0.967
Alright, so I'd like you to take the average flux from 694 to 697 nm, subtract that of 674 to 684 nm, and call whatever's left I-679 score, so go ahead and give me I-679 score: 2.5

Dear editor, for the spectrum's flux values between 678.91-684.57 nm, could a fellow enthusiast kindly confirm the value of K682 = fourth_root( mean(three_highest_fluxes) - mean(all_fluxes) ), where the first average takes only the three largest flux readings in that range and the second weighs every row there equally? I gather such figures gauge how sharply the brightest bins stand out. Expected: 0.97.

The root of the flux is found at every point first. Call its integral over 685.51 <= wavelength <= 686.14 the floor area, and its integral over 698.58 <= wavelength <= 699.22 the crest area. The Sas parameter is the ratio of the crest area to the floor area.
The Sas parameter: 1.10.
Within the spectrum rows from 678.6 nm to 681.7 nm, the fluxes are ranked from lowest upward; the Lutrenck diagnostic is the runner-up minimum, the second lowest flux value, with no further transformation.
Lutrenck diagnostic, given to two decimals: 25.11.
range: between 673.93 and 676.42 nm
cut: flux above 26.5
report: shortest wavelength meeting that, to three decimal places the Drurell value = 674.086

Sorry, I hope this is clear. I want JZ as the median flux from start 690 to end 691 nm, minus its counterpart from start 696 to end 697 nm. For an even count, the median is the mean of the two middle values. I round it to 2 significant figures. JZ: -3.5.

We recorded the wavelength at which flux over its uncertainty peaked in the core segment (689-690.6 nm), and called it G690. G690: 690.423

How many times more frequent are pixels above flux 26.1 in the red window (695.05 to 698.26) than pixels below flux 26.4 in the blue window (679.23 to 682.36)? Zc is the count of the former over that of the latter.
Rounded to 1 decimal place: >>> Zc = 1.7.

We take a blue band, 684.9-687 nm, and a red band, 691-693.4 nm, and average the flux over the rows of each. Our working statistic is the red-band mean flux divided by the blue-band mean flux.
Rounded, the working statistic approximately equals 1.07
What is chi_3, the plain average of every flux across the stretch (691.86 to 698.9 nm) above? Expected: 28.3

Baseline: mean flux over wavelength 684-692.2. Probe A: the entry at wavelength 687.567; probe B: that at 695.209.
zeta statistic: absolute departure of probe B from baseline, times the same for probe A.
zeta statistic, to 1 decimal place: 3.4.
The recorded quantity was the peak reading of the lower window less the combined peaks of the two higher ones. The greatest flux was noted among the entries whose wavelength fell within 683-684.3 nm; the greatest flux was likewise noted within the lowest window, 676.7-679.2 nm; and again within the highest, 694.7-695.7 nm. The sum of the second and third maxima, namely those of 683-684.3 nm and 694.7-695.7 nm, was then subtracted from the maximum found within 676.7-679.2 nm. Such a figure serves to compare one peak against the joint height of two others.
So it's -29.0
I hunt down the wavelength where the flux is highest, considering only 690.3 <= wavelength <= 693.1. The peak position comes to 691.059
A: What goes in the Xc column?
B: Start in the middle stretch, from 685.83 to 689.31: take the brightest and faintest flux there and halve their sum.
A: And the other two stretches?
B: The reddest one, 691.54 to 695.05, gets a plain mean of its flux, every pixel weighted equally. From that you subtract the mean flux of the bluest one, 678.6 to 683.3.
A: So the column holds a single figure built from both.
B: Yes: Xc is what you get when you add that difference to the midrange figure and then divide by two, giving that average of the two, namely 13.5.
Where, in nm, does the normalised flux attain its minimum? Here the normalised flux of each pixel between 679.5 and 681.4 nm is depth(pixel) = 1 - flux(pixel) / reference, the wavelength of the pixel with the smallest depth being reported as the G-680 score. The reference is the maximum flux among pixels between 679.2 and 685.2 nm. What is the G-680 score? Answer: 681.263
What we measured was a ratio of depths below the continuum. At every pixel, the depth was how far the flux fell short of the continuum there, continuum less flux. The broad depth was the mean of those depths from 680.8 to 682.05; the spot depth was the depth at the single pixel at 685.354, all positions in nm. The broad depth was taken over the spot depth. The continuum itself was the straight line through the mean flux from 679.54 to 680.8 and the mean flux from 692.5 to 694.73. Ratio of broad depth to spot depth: -0.4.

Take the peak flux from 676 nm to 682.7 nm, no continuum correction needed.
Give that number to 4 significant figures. 27.51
